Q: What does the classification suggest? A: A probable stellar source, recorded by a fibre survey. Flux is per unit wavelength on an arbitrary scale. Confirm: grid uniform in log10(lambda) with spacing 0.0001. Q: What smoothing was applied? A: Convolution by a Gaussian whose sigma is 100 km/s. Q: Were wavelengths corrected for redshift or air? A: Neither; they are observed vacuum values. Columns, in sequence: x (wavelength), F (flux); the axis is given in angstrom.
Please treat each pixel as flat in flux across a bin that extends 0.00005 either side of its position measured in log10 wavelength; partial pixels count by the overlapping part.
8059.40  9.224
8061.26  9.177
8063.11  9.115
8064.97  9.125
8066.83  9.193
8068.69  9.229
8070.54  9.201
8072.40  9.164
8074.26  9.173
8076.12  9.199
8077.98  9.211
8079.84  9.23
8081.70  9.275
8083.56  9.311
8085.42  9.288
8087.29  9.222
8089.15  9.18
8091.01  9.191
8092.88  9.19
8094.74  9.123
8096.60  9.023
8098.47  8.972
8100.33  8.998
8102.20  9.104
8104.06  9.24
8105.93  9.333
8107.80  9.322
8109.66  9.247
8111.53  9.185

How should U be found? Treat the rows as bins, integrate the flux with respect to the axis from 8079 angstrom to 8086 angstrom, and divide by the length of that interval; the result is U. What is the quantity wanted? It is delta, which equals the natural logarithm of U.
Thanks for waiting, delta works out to 2.23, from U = 9.28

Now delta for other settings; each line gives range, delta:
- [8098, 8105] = 2.21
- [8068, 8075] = 2.22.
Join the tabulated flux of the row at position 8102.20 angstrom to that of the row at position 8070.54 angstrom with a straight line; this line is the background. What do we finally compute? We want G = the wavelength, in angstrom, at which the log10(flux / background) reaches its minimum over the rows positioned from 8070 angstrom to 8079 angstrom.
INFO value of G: 8072.40 angstrom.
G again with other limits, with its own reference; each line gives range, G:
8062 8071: 8063.11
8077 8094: 8077.98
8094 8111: 8098.47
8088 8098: 8096.60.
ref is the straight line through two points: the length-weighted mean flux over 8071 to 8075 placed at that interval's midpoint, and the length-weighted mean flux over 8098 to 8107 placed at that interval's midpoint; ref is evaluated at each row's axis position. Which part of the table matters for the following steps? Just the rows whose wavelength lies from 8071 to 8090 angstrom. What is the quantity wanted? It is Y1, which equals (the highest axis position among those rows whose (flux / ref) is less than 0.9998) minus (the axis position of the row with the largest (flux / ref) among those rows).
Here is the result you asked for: -11.2 angstrom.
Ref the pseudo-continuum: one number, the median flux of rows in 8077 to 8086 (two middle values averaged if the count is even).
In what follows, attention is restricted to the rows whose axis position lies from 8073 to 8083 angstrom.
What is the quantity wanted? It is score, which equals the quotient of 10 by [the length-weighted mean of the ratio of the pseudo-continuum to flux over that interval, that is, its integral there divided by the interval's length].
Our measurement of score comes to 9.94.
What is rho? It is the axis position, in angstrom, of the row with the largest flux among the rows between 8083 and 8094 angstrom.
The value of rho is 8083.56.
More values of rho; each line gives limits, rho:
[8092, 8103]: 8092.88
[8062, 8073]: 8068.69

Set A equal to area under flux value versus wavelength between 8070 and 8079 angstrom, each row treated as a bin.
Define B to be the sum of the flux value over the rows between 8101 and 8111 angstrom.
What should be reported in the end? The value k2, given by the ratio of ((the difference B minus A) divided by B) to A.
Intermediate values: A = 82.7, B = 46.2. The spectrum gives -0.0095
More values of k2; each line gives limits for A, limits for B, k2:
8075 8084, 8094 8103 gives -0.0101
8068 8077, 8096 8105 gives -0.0100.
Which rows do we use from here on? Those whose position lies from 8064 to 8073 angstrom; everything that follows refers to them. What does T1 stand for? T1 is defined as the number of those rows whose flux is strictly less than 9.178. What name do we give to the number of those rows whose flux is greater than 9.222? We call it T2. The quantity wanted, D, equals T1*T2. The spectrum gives 2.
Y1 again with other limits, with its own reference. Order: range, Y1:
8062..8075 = 3.7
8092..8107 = -3.7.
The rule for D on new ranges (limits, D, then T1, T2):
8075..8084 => 0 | 0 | 3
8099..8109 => 6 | 2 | 3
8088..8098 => 0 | 2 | 0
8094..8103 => 0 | 5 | 0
